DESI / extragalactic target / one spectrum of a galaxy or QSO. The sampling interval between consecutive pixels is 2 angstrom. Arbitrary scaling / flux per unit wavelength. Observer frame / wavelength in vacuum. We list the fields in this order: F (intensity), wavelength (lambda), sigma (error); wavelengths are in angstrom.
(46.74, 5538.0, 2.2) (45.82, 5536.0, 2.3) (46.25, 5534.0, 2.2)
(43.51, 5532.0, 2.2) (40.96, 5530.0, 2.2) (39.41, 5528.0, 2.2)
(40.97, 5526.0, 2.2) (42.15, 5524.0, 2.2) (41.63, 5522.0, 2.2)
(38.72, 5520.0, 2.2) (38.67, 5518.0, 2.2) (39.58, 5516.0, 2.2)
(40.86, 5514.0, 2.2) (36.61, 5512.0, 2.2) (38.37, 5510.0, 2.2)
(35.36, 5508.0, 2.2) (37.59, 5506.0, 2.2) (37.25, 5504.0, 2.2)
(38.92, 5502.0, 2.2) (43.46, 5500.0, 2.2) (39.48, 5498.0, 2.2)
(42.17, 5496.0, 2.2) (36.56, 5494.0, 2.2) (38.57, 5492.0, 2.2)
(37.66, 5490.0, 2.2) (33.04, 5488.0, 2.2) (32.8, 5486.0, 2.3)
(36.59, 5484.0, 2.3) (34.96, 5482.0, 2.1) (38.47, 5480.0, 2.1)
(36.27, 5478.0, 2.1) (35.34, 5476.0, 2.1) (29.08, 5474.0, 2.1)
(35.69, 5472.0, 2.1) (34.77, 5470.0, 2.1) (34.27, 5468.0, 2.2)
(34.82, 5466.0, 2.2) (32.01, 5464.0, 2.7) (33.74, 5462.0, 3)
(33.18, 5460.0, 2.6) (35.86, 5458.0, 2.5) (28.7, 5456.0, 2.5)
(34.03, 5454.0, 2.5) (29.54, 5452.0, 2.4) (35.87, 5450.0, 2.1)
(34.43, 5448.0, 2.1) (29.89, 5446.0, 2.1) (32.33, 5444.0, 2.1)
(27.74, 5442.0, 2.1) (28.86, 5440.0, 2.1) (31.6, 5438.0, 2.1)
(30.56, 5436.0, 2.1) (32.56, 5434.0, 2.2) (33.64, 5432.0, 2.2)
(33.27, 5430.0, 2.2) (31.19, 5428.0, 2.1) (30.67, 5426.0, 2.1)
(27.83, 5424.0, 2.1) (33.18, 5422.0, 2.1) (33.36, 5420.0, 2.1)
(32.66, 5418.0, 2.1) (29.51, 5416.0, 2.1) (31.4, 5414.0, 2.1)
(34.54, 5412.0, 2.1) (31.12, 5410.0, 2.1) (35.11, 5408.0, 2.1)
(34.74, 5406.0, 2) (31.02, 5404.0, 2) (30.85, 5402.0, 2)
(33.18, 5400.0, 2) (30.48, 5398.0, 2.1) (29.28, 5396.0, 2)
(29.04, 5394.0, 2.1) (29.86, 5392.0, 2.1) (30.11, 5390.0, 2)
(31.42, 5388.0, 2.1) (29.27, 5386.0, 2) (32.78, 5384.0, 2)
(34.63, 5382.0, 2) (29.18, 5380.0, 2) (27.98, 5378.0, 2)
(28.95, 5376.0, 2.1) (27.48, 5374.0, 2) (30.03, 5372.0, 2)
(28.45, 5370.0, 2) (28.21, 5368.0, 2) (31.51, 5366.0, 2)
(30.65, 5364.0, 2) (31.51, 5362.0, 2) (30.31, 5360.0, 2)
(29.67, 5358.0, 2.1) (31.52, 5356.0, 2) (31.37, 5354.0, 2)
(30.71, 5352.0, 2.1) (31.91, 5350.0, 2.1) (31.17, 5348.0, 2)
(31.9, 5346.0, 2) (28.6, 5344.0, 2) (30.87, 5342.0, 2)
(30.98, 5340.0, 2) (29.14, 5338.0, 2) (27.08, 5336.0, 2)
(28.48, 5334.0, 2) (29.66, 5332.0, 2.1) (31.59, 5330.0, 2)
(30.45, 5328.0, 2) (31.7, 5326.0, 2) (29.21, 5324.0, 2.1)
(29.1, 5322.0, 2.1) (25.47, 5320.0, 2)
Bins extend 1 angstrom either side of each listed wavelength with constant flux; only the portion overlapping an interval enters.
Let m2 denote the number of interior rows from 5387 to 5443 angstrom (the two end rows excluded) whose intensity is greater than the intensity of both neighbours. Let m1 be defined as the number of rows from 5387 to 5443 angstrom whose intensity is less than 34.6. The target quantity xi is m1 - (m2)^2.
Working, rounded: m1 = 26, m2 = 6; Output -10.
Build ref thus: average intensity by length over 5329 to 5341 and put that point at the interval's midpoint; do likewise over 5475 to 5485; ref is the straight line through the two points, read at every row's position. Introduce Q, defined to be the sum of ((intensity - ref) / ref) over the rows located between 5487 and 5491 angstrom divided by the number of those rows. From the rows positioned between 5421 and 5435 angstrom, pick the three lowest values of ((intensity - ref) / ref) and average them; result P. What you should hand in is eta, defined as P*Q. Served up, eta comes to 0.004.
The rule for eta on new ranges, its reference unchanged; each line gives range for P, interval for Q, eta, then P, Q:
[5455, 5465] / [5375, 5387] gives 0.004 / -0.12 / -0.038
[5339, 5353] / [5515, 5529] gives 0.000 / 0.00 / 0.048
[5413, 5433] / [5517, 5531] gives -0.006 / -0.13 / 0.051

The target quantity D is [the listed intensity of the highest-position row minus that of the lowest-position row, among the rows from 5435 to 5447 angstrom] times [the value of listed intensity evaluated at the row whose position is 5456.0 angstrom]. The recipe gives -19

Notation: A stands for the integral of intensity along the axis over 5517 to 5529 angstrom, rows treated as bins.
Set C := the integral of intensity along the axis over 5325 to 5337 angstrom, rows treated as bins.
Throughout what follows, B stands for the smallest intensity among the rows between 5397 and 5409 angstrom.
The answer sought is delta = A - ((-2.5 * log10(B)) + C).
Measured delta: 129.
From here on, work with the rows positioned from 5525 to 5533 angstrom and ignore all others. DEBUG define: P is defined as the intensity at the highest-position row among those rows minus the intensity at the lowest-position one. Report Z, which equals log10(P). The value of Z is 0.4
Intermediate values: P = 2.5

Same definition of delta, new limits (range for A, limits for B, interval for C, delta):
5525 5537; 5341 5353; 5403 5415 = 122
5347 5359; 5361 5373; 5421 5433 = -3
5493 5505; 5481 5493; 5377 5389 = 109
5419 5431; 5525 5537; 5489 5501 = -93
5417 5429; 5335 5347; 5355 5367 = 11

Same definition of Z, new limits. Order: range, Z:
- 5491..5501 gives 0.7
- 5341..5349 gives -0.5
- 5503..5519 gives 0.2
